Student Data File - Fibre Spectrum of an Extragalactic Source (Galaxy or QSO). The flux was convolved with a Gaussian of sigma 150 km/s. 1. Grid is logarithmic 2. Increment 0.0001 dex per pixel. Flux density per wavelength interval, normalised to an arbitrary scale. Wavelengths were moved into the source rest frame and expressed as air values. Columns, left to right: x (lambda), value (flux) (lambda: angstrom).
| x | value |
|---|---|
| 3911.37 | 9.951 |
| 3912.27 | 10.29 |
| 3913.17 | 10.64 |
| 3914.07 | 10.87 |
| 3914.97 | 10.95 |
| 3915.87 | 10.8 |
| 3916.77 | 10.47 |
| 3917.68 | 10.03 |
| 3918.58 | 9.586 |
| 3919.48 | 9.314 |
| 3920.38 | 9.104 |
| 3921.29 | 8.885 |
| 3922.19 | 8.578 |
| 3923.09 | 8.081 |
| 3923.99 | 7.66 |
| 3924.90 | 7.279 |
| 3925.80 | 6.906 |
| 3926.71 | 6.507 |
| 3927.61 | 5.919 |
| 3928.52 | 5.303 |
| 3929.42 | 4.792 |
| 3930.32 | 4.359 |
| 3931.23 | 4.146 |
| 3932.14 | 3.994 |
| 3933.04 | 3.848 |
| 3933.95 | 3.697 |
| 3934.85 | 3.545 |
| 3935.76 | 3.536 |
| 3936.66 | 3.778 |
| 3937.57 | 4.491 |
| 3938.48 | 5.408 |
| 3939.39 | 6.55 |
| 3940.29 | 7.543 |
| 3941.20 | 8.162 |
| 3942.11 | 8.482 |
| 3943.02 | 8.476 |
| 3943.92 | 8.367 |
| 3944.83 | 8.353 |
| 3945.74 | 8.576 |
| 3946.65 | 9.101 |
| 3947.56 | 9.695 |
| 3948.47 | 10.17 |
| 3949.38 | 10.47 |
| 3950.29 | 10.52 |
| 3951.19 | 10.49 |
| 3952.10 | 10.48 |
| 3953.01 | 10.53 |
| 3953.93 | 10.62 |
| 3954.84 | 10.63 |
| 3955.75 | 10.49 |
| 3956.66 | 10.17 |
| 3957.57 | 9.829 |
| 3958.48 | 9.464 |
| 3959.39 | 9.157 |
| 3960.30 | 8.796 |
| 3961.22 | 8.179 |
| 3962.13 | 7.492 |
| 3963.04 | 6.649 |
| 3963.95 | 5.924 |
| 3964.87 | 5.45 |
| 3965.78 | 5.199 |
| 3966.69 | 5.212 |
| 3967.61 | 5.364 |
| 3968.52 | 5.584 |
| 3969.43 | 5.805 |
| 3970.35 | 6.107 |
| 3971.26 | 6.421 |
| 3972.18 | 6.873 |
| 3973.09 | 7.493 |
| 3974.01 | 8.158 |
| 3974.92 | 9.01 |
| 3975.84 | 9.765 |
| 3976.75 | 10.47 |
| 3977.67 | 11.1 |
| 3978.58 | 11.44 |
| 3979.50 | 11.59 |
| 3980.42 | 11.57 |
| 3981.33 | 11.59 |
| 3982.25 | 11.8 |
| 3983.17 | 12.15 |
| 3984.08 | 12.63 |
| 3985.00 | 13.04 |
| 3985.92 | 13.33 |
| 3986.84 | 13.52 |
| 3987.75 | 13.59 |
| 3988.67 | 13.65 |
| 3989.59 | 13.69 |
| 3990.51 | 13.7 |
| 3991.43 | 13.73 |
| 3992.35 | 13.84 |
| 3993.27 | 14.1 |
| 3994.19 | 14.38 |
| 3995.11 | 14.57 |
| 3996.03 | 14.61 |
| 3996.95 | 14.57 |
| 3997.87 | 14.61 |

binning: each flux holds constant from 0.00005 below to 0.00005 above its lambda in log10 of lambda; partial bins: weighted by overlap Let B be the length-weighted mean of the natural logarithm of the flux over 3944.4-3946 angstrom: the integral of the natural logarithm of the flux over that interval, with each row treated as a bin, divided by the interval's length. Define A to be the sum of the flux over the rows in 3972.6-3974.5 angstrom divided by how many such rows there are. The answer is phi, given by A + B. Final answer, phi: 10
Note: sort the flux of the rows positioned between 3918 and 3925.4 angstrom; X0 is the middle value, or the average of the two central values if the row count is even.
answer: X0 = 8.7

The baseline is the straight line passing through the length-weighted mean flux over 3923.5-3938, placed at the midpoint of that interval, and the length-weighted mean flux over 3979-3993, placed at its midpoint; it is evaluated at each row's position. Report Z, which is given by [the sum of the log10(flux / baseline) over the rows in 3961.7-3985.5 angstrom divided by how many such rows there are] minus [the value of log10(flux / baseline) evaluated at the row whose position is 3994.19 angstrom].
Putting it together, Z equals -0.14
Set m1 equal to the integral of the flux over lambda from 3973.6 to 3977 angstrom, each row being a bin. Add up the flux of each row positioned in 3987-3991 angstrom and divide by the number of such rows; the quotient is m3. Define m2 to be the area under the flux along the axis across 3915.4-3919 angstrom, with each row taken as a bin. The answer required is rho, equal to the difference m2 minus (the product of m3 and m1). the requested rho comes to -396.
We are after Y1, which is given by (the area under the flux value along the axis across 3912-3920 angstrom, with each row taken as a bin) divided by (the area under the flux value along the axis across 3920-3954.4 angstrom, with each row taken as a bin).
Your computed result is 0.3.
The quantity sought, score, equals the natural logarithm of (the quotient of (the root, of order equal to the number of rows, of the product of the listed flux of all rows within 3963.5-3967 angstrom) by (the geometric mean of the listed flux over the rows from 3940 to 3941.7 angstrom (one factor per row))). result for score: -0.4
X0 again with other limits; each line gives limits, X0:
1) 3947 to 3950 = 10.2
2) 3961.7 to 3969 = 5.5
